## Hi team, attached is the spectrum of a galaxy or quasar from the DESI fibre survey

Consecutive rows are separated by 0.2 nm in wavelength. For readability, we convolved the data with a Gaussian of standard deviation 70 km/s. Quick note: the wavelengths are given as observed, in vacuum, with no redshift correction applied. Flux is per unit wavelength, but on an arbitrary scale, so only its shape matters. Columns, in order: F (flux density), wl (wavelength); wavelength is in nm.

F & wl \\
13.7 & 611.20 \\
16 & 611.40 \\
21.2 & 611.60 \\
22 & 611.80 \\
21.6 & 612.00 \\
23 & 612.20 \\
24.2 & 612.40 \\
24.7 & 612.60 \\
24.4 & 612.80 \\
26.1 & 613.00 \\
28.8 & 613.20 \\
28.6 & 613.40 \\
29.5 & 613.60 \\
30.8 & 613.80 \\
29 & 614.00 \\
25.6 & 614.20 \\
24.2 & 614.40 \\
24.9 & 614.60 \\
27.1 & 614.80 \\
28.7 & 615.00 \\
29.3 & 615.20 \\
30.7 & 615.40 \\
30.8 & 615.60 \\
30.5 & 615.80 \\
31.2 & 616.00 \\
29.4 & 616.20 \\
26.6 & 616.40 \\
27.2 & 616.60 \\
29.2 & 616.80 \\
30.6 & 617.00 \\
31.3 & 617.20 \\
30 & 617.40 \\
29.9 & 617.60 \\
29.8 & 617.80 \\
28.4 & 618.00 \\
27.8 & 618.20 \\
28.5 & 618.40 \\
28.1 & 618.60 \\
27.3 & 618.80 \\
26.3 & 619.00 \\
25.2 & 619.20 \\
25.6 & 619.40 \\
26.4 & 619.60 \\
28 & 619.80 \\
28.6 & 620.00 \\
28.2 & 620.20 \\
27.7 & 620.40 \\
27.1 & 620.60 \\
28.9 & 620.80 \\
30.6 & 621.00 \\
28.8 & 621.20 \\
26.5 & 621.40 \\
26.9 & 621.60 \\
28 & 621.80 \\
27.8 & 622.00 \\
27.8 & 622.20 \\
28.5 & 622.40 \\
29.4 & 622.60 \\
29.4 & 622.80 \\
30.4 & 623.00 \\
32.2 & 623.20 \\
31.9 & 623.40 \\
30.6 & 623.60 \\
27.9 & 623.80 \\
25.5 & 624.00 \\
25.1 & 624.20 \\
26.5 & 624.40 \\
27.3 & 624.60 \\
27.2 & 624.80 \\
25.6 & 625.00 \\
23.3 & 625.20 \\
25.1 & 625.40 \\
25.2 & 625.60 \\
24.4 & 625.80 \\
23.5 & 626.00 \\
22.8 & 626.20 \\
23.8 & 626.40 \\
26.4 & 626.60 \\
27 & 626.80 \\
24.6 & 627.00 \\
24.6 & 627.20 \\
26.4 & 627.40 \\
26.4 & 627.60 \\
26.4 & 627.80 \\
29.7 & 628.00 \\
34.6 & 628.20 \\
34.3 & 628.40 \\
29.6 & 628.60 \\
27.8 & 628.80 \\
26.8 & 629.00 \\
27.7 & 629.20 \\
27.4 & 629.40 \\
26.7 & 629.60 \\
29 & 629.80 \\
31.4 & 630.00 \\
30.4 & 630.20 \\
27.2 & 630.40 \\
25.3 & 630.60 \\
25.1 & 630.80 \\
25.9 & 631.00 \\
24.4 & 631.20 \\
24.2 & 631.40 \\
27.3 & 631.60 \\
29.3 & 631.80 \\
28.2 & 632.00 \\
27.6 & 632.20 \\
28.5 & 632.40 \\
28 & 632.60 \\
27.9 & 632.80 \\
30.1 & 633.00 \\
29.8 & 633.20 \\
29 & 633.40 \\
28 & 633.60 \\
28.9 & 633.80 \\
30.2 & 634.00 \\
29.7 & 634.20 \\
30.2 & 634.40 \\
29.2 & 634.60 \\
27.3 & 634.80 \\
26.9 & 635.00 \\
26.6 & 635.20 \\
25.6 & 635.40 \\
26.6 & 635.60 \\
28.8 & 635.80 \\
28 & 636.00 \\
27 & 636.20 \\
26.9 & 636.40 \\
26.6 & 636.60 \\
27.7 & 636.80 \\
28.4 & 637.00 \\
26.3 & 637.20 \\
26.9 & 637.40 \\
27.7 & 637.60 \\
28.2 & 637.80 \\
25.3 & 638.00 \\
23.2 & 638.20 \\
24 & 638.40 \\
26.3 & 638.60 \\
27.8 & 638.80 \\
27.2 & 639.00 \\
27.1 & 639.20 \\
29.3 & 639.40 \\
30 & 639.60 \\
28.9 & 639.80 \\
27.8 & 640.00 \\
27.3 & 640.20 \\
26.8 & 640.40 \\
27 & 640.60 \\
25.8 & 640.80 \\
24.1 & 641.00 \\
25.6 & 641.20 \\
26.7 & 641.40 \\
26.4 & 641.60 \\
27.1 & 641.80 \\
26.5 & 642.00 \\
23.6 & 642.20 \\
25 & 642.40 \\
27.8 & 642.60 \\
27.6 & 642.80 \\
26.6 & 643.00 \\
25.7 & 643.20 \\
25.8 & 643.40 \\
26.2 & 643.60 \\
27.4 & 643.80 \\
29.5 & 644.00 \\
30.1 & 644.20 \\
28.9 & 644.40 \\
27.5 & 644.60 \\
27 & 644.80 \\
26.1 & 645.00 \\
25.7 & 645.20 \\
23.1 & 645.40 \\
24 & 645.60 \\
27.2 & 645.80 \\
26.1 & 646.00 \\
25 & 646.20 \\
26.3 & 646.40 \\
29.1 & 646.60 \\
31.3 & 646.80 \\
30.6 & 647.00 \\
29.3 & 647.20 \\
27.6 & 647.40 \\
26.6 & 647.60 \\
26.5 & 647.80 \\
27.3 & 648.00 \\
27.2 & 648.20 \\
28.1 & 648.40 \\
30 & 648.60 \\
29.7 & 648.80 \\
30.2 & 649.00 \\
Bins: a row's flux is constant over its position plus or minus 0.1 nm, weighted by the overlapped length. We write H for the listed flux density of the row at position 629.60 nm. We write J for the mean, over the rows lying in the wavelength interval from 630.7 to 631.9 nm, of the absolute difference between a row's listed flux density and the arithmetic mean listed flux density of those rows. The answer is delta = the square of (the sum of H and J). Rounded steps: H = 26.7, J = 1.5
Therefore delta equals 796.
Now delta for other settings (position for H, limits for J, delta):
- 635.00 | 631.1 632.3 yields 817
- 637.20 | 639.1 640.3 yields 745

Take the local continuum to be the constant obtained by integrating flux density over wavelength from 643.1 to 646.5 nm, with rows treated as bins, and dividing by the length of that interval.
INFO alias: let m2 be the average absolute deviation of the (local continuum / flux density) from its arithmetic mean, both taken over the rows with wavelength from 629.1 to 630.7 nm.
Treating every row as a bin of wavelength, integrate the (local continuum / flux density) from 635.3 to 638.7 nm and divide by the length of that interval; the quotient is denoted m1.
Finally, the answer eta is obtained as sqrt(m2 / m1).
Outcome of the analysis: 0.23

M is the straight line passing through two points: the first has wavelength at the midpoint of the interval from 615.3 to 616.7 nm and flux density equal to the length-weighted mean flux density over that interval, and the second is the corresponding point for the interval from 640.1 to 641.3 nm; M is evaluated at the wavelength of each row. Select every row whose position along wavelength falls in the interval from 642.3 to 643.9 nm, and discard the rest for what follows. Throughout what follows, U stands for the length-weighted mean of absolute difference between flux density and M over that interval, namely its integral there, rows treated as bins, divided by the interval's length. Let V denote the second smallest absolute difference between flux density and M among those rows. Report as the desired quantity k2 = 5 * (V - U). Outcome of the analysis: -5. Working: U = 1.0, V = 0.07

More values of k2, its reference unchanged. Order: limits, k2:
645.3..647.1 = -9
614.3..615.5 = -8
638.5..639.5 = -2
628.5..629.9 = -4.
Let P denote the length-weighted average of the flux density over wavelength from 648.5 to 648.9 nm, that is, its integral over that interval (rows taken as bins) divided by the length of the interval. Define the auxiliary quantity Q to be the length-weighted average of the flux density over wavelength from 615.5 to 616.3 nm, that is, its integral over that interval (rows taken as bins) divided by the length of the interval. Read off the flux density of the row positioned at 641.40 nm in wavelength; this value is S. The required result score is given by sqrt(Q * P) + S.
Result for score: 56.9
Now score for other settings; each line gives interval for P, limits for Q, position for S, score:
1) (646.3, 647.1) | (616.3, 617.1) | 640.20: 56.2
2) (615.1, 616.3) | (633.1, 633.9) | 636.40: 56.5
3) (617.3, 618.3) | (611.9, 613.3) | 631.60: 54.1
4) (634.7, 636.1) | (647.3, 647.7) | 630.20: 57.5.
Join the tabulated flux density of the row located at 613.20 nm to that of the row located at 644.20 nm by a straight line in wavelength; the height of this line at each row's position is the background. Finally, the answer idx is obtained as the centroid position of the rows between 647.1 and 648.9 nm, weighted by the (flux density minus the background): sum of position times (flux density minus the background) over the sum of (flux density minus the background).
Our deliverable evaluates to 647.88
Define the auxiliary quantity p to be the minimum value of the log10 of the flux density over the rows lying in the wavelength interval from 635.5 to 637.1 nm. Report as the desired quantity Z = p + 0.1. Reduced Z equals 1.52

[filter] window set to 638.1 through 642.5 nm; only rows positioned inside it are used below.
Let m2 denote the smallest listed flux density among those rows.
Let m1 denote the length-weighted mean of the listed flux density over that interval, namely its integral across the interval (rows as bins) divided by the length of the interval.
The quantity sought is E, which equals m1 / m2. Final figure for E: 1.14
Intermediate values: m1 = 26.5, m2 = 23.2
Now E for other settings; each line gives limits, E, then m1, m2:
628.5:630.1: 1.06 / 28.3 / 26.7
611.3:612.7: 1.36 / 21.8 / 16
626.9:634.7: 1.16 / 28.1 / 24.2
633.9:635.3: 1.07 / 28.6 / 26.6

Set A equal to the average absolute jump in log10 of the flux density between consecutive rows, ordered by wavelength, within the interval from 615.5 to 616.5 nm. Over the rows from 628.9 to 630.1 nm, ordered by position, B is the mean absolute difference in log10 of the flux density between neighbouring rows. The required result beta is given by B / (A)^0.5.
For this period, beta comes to 0.140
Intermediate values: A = 0.021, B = 0.0201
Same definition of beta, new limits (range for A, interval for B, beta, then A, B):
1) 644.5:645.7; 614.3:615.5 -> 0.152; 0.018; 0.0207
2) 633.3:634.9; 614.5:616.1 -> 0.123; 0.015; 0.0152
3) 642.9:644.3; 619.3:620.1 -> 0.136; 0.014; 0.0160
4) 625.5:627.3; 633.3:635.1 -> 0.101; 0.020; 0.0141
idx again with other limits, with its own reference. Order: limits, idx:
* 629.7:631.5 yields 631.05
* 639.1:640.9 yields 640.21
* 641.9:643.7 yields 642.77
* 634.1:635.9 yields 635.28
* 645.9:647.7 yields 646.63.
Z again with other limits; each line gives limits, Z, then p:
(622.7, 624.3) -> 1.50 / 1.40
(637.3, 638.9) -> 1.47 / 1.37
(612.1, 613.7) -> 1.46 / 1.36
